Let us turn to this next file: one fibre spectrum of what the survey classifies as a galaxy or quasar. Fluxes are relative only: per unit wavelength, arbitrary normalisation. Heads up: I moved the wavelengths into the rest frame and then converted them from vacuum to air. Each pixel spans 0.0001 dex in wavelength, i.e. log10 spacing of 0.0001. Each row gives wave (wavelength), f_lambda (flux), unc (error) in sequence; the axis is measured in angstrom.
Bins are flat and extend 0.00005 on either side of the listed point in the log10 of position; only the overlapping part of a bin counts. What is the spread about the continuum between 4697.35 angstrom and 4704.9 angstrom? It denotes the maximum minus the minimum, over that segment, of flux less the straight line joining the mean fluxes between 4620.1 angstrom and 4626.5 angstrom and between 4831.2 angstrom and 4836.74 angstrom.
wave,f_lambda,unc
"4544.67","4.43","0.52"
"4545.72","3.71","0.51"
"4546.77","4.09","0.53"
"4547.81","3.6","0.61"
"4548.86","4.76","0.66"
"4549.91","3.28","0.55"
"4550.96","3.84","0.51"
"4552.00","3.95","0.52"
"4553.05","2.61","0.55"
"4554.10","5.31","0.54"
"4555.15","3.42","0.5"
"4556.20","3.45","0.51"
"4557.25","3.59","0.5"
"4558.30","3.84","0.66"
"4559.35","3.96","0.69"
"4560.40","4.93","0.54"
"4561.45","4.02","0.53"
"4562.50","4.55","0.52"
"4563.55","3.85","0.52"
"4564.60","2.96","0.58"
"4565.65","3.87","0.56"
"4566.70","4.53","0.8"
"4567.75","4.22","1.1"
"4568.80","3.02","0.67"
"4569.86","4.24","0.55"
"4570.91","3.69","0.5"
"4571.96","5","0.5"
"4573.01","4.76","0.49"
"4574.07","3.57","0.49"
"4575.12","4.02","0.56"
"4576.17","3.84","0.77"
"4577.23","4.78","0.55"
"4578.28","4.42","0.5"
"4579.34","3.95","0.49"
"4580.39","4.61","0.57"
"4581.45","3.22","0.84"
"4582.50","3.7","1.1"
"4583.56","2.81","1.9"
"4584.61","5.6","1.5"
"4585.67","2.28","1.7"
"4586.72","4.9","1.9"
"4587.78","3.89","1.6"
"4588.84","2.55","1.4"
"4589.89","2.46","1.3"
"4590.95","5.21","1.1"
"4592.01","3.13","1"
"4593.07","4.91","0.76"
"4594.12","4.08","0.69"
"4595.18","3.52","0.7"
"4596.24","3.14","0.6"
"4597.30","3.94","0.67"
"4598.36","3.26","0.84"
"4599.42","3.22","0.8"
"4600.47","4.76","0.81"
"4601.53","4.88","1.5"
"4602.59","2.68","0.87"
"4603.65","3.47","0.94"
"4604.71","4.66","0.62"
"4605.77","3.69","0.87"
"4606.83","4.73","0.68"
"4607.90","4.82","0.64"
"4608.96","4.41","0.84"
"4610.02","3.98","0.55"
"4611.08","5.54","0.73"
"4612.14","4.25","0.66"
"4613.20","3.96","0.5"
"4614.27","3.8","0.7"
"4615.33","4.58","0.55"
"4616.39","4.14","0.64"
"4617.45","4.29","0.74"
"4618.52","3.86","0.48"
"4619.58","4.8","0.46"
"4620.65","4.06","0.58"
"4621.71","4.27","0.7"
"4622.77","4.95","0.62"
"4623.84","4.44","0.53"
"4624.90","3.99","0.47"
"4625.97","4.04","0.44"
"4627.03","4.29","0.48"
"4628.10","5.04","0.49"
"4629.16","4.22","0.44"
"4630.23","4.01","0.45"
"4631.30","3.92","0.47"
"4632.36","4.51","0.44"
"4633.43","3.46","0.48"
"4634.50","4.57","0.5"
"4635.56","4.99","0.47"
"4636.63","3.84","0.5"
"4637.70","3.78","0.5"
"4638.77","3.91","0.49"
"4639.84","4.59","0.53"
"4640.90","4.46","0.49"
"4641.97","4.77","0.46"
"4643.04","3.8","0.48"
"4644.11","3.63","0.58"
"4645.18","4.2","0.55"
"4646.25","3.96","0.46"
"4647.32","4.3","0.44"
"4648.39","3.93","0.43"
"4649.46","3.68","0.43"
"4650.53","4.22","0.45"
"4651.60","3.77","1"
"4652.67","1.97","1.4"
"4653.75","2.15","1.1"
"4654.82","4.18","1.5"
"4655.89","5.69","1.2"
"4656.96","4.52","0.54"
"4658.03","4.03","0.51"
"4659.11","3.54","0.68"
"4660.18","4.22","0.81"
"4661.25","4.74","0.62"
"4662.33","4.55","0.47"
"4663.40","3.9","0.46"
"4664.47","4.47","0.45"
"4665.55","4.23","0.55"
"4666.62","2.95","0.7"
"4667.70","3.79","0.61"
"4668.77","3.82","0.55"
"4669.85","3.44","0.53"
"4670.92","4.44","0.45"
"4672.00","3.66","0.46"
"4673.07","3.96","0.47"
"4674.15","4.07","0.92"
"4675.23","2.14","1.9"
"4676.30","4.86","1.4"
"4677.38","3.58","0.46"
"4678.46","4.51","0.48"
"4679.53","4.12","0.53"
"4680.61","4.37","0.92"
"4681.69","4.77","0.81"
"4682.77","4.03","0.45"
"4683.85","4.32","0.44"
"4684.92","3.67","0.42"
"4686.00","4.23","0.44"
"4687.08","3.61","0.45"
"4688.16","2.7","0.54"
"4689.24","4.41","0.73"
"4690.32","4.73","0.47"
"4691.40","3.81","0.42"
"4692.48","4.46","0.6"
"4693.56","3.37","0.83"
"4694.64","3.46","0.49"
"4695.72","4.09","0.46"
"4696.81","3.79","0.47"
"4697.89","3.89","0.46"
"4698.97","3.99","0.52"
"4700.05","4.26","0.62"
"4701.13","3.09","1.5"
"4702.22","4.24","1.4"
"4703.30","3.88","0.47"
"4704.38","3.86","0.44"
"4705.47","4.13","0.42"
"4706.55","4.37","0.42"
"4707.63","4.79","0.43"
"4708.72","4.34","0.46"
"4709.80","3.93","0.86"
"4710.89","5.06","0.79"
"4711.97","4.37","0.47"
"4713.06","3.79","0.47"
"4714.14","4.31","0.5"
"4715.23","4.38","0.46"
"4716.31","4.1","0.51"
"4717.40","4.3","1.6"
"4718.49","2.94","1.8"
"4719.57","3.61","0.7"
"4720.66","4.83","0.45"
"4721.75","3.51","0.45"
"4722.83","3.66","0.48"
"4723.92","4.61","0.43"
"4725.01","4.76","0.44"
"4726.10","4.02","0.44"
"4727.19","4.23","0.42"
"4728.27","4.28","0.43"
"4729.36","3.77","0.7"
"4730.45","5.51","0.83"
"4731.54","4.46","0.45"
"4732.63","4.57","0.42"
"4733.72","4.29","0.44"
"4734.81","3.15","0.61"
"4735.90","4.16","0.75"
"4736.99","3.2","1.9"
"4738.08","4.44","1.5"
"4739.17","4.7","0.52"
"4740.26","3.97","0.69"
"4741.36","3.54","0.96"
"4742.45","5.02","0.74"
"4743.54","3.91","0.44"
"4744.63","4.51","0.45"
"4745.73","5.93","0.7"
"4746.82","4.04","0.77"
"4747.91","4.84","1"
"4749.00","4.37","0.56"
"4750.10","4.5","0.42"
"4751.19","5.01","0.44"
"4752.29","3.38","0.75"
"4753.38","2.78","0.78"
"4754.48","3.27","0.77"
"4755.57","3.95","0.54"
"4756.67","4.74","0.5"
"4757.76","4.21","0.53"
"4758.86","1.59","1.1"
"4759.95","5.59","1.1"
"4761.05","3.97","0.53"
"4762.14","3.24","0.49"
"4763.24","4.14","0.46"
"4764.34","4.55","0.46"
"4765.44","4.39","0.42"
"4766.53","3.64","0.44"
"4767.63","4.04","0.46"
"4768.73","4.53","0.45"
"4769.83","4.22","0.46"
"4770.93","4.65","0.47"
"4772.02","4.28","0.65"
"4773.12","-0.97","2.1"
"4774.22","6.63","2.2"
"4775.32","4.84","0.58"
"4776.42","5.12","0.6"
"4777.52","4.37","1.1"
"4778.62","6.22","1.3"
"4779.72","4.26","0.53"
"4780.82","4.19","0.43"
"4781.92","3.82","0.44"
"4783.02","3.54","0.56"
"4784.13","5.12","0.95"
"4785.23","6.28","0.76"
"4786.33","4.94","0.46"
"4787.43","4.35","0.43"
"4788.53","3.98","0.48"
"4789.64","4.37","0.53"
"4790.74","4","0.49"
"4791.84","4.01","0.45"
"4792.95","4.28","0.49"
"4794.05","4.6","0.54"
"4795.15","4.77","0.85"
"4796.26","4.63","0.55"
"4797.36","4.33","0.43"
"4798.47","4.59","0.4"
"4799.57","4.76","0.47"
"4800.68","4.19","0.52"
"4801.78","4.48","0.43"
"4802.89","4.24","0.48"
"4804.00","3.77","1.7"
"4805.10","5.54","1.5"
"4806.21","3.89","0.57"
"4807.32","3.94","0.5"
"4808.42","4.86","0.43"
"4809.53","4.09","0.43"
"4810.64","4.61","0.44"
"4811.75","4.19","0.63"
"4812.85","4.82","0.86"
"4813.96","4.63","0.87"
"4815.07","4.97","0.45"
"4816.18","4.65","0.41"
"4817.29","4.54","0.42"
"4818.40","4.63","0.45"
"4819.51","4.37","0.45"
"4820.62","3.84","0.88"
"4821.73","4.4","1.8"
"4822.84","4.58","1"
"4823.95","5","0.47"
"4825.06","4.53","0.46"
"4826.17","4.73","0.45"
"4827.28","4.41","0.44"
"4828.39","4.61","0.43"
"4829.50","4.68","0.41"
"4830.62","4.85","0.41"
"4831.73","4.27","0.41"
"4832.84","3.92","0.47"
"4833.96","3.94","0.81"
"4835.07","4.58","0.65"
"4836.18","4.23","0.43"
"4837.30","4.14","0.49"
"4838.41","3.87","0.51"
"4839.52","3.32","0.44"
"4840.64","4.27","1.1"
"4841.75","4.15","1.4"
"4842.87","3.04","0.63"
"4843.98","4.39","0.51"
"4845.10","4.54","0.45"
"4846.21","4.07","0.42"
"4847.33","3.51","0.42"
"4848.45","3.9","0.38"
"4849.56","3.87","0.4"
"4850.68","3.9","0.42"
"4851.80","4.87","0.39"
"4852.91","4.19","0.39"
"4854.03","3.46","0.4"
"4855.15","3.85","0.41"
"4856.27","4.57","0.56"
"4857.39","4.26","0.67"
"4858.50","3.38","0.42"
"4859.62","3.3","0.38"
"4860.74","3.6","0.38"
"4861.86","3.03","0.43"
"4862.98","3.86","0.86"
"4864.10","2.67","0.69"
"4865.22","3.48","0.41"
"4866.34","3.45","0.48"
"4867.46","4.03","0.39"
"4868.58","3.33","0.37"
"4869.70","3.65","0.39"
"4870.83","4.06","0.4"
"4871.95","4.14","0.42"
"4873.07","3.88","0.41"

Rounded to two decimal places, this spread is 1.17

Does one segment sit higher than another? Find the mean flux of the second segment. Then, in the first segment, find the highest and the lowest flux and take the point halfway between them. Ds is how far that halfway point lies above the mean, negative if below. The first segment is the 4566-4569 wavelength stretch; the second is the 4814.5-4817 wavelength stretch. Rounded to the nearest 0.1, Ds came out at -1.0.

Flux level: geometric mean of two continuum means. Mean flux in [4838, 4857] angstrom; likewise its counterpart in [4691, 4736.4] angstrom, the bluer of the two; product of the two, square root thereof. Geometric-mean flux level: 4.05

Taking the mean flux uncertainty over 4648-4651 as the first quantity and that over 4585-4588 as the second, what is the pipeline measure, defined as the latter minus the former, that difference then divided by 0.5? 2.6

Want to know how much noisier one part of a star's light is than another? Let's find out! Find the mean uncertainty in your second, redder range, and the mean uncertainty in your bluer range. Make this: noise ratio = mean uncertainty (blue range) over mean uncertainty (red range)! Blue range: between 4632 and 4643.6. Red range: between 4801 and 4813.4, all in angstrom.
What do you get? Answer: 0.67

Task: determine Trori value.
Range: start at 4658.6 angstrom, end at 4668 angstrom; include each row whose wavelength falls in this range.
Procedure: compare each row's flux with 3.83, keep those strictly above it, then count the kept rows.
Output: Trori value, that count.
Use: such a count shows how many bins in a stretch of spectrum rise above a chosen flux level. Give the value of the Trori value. 6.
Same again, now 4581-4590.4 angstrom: 3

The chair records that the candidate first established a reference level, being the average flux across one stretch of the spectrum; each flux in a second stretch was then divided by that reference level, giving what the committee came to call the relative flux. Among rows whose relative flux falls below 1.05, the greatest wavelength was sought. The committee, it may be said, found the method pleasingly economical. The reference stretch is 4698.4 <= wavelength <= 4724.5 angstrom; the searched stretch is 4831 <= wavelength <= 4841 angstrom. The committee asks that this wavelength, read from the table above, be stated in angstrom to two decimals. 4840.64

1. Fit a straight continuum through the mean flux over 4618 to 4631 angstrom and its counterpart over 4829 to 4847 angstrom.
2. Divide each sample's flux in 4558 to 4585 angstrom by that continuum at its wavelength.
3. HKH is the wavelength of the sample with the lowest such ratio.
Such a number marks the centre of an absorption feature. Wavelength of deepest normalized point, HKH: 4583.56 angstrom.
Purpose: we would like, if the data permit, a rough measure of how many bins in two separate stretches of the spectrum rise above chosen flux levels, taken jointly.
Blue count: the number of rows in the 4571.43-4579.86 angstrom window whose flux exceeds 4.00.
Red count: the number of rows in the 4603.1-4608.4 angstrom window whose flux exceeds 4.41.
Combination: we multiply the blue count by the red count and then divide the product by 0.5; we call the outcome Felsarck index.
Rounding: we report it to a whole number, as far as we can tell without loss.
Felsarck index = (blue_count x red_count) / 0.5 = 30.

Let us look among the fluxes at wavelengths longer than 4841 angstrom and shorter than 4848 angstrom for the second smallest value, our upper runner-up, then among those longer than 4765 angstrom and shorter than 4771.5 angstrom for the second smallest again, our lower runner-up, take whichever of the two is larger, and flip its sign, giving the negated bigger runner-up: -4.0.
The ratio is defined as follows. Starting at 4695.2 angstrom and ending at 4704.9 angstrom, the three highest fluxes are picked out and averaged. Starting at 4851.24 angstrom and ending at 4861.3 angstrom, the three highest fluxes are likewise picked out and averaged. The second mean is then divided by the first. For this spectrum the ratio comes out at 1.09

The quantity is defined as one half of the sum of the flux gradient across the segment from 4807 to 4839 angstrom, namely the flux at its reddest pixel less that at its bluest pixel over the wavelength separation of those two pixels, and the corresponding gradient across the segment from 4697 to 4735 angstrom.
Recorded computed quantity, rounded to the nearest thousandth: -0.011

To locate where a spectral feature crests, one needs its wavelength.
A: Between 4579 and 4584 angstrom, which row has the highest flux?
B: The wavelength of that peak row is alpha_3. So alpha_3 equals 4580.39 angstrom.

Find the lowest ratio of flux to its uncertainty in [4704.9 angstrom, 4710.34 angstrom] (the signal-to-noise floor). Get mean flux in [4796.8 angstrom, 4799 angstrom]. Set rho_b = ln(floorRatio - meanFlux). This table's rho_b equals -2.2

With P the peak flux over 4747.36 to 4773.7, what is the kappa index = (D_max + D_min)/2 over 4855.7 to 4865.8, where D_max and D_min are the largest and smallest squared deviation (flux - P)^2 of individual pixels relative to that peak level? 4.8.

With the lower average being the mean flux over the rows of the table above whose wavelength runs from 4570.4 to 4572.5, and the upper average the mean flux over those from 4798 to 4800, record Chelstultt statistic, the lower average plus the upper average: 9.0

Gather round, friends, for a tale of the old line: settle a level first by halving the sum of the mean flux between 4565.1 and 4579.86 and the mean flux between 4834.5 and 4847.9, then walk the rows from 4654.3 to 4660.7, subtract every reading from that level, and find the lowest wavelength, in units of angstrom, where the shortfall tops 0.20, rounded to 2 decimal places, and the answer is 4659.11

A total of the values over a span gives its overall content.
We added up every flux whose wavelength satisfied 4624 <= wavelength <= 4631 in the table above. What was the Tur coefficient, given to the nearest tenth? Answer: 25.6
